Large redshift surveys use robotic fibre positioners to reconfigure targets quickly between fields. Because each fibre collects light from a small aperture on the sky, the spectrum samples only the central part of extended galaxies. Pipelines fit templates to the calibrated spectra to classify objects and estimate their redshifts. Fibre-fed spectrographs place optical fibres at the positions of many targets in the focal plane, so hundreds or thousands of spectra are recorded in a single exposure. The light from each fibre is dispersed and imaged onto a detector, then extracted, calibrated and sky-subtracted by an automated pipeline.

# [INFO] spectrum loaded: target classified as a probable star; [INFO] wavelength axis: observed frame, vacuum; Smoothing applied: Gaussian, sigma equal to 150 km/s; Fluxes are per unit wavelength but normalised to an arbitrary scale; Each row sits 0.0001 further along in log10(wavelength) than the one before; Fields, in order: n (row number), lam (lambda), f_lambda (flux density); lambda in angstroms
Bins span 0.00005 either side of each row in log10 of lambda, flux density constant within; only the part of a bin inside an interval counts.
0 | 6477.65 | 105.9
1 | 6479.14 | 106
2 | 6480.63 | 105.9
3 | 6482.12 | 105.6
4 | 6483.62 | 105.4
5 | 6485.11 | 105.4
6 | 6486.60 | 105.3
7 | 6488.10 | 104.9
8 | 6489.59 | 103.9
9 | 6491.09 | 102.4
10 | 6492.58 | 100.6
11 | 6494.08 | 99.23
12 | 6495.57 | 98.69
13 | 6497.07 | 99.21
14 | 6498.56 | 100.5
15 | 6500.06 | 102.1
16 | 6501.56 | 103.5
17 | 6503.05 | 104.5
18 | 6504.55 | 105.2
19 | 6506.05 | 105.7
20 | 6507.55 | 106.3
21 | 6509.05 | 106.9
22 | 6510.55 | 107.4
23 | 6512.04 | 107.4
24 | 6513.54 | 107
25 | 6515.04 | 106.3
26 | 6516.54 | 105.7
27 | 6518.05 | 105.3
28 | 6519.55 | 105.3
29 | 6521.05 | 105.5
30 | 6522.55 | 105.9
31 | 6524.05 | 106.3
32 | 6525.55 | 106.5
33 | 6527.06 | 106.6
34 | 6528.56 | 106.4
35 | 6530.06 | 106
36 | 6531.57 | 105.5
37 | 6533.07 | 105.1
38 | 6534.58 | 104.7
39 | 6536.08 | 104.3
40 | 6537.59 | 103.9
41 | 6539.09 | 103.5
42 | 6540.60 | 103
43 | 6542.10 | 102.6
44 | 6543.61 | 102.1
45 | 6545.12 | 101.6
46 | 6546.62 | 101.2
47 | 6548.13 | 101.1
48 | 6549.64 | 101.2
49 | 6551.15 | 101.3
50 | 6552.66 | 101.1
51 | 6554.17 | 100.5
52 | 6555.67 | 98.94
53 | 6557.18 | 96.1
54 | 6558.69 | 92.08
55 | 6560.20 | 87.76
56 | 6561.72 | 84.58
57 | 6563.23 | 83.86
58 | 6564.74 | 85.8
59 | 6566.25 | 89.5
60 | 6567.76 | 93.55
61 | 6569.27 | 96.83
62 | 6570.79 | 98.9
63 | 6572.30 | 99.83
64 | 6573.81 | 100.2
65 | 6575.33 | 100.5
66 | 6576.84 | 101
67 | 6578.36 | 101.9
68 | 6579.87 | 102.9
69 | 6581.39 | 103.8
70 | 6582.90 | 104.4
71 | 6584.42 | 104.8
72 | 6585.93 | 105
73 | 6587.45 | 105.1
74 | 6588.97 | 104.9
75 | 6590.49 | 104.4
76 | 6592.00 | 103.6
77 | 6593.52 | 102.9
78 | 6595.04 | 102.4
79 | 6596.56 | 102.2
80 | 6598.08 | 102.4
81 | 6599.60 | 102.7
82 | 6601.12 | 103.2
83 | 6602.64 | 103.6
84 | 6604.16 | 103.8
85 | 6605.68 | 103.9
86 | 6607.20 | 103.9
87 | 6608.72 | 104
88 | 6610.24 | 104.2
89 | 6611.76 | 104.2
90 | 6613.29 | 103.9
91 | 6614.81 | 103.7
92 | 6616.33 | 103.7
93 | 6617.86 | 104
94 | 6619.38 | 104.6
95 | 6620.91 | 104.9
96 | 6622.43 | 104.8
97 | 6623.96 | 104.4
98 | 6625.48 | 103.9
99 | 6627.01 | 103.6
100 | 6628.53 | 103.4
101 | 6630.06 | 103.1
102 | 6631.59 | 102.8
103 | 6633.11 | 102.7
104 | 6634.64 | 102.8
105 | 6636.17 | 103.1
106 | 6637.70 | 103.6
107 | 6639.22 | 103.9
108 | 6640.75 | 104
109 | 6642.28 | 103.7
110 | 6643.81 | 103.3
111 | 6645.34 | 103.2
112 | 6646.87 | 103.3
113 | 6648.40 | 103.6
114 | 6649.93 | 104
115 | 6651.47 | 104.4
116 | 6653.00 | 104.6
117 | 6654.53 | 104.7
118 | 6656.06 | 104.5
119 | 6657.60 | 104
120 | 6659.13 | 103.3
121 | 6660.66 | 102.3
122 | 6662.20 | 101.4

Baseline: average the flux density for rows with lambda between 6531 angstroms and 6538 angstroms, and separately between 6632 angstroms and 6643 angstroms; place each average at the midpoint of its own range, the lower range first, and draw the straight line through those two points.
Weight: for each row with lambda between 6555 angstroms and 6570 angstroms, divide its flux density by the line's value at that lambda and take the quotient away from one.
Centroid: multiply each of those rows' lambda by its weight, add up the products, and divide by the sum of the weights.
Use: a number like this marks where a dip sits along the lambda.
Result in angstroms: 6562.8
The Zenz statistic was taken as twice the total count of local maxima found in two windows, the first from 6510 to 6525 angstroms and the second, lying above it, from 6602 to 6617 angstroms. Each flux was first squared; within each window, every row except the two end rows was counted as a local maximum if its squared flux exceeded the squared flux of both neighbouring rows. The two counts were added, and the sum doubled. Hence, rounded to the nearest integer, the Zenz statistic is 0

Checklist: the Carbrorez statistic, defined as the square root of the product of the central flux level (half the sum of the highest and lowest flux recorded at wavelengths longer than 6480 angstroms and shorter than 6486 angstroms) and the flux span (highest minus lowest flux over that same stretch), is 7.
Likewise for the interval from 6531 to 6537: 11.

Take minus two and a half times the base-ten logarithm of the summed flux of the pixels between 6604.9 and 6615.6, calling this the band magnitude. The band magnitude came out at -7.16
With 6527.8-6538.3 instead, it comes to -7.17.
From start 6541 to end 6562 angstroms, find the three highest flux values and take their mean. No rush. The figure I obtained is 102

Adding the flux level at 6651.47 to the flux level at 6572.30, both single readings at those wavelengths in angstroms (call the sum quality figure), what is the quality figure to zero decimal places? 204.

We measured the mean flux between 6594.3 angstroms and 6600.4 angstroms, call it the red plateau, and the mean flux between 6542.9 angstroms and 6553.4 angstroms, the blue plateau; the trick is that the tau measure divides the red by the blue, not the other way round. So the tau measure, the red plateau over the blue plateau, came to 1.01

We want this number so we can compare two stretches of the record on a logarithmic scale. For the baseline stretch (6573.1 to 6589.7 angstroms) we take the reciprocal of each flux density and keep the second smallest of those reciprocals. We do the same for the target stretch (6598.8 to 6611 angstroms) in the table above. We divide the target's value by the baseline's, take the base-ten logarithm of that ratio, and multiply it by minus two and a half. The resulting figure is -0.010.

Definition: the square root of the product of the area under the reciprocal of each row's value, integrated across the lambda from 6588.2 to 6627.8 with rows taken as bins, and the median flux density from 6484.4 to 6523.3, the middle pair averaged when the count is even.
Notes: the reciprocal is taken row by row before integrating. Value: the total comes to 6.34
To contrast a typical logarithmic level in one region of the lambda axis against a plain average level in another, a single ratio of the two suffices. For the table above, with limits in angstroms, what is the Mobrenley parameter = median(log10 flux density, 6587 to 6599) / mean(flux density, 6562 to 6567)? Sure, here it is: 0.0233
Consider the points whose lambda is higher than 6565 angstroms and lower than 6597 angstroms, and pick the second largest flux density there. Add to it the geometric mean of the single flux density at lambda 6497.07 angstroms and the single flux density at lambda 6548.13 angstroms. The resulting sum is 205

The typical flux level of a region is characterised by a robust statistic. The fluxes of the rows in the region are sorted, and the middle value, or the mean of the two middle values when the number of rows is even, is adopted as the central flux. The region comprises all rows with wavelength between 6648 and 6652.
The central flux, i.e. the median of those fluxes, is 104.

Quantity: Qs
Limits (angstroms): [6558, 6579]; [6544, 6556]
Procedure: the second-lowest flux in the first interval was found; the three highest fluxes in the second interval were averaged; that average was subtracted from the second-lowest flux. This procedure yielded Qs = -17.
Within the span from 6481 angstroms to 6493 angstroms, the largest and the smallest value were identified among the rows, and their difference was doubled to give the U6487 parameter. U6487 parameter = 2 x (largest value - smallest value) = 10.0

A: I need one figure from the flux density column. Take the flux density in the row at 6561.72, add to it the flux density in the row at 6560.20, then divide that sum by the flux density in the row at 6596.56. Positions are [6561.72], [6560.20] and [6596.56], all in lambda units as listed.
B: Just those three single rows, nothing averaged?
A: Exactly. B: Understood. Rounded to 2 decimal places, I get 1.69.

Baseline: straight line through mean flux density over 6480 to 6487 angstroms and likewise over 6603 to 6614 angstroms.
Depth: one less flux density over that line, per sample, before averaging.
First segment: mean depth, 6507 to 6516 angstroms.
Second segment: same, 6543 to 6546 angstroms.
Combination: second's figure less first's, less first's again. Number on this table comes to 0.060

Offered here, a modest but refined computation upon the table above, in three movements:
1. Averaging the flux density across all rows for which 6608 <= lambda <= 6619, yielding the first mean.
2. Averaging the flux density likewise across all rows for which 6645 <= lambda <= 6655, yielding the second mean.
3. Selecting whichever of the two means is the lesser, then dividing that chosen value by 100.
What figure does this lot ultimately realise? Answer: 1.04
